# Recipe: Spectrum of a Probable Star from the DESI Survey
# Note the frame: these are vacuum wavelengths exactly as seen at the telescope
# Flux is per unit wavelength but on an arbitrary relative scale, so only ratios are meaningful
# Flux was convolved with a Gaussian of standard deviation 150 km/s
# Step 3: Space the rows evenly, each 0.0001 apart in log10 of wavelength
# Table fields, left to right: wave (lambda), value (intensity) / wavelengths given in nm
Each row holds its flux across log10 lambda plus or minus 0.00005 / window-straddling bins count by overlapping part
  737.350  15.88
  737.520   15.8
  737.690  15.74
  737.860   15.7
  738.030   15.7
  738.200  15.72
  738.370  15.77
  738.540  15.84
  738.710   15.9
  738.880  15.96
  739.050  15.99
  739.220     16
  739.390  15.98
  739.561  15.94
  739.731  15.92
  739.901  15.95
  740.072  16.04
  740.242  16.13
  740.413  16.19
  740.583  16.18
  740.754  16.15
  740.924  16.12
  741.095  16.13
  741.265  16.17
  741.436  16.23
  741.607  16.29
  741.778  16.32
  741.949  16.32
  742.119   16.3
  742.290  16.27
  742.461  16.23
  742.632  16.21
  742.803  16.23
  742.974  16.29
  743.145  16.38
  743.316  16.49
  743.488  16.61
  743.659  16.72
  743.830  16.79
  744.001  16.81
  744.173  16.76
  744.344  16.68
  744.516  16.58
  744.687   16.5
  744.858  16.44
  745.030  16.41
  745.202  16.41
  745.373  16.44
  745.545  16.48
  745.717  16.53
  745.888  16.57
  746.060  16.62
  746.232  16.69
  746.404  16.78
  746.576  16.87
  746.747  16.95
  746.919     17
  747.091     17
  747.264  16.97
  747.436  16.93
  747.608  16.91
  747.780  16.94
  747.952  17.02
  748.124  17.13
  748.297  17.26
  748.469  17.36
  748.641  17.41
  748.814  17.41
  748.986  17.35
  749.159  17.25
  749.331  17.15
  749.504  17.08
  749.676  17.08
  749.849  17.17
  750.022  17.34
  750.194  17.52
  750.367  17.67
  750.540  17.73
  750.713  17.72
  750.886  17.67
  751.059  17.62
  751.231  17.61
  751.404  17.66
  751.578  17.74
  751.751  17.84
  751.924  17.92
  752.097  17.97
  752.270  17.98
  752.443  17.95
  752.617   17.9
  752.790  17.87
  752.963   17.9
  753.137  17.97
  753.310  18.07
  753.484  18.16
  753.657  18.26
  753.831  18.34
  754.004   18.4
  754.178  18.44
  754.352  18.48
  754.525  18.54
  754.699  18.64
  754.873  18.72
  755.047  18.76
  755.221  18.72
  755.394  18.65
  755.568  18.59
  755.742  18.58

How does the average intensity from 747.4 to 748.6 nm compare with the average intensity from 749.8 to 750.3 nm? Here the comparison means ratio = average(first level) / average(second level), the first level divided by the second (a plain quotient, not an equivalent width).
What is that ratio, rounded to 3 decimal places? 0.985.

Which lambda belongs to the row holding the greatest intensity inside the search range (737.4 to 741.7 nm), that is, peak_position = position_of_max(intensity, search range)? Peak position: 741.607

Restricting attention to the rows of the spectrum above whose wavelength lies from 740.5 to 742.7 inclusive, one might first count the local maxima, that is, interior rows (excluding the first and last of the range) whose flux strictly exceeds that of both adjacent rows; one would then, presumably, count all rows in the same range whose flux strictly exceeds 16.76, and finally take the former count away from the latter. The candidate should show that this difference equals 0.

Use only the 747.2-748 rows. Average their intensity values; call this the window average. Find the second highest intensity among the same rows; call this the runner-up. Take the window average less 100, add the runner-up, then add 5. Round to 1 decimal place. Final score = -61.1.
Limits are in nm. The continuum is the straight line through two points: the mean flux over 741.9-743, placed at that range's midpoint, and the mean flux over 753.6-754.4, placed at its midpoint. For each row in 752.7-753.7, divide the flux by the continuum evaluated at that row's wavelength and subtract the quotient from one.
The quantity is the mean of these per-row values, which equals 0.011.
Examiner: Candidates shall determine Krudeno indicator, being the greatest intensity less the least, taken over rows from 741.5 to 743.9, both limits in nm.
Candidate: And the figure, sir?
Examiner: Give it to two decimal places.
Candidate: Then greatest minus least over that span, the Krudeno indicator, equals 0.58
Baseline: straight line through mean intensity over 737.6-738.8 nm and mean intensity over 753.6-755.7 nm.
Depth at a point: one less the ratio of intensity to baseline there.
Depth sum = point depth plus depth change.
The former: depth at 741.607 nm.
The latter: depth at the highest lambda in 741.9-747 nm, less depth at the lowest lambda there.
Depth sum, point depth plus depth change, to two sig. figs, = 0.012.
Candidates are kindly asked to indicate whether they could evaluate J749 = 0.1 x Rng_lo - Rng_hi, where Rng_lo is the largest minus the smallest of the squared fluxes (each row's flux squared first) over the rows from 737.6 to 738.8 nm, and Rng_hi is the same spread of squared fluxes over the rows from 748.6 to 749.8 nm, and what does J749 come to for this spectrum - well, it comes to -10.7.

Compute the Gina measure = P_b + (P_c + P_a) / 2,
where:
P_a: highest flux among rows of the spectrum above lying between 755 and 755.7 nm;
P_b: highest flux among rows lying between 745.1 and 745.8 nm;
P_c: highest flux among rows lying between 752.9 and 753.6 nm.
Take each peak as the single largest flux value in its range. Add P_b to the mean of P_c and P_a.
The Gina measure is 35.0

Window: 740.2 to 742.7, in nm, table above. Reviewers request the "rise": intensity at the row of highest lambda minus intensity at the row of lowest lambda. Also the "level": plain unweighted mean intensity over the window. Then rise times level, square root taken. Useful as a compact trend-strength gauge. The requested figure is 1.14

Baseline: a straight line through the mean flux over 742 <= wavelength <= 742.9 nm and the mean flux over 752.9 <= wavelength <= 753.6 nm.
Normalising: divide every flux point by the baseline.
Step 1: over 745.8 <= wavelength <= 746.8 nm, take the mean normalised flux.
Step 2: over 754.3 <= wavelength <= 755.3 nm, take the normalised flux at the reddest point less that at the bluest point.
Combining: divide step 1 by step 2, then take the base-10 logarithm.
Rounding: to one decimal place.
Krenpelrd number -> 2.3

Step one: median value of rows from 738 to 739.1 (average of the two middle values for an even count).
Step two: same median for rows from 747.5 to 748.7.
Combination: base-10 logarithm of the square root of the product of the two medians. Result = 1.22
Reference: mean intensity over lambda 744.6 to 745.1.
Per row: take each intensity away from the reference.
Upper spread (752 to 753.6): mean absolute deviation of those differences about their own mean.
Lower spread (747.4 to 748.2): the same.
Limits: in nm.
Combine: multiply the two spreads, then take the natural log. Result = -5.40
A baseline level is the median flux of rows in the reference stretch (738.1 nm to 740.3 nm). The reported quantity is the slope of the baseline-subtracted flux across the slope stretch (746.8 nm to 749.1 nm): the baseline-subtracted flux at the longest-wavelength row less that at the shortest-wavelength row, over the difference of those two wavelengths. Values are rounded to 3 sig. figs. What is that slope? 0.169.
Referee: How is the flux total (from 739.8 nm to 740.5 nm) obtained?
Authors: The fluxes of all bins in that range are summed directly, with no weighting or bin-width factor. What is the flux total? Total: 64.3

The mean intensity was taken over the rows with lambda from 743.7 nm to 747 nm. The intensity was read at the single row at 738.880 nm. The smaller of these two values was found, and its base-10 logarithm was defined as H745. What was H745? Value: 1.20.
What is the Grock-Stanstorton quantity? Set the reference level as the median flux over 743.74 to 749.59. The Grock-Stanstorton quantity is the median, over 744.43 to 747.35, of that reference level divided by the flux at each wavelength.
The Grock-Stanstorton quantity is 1.02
